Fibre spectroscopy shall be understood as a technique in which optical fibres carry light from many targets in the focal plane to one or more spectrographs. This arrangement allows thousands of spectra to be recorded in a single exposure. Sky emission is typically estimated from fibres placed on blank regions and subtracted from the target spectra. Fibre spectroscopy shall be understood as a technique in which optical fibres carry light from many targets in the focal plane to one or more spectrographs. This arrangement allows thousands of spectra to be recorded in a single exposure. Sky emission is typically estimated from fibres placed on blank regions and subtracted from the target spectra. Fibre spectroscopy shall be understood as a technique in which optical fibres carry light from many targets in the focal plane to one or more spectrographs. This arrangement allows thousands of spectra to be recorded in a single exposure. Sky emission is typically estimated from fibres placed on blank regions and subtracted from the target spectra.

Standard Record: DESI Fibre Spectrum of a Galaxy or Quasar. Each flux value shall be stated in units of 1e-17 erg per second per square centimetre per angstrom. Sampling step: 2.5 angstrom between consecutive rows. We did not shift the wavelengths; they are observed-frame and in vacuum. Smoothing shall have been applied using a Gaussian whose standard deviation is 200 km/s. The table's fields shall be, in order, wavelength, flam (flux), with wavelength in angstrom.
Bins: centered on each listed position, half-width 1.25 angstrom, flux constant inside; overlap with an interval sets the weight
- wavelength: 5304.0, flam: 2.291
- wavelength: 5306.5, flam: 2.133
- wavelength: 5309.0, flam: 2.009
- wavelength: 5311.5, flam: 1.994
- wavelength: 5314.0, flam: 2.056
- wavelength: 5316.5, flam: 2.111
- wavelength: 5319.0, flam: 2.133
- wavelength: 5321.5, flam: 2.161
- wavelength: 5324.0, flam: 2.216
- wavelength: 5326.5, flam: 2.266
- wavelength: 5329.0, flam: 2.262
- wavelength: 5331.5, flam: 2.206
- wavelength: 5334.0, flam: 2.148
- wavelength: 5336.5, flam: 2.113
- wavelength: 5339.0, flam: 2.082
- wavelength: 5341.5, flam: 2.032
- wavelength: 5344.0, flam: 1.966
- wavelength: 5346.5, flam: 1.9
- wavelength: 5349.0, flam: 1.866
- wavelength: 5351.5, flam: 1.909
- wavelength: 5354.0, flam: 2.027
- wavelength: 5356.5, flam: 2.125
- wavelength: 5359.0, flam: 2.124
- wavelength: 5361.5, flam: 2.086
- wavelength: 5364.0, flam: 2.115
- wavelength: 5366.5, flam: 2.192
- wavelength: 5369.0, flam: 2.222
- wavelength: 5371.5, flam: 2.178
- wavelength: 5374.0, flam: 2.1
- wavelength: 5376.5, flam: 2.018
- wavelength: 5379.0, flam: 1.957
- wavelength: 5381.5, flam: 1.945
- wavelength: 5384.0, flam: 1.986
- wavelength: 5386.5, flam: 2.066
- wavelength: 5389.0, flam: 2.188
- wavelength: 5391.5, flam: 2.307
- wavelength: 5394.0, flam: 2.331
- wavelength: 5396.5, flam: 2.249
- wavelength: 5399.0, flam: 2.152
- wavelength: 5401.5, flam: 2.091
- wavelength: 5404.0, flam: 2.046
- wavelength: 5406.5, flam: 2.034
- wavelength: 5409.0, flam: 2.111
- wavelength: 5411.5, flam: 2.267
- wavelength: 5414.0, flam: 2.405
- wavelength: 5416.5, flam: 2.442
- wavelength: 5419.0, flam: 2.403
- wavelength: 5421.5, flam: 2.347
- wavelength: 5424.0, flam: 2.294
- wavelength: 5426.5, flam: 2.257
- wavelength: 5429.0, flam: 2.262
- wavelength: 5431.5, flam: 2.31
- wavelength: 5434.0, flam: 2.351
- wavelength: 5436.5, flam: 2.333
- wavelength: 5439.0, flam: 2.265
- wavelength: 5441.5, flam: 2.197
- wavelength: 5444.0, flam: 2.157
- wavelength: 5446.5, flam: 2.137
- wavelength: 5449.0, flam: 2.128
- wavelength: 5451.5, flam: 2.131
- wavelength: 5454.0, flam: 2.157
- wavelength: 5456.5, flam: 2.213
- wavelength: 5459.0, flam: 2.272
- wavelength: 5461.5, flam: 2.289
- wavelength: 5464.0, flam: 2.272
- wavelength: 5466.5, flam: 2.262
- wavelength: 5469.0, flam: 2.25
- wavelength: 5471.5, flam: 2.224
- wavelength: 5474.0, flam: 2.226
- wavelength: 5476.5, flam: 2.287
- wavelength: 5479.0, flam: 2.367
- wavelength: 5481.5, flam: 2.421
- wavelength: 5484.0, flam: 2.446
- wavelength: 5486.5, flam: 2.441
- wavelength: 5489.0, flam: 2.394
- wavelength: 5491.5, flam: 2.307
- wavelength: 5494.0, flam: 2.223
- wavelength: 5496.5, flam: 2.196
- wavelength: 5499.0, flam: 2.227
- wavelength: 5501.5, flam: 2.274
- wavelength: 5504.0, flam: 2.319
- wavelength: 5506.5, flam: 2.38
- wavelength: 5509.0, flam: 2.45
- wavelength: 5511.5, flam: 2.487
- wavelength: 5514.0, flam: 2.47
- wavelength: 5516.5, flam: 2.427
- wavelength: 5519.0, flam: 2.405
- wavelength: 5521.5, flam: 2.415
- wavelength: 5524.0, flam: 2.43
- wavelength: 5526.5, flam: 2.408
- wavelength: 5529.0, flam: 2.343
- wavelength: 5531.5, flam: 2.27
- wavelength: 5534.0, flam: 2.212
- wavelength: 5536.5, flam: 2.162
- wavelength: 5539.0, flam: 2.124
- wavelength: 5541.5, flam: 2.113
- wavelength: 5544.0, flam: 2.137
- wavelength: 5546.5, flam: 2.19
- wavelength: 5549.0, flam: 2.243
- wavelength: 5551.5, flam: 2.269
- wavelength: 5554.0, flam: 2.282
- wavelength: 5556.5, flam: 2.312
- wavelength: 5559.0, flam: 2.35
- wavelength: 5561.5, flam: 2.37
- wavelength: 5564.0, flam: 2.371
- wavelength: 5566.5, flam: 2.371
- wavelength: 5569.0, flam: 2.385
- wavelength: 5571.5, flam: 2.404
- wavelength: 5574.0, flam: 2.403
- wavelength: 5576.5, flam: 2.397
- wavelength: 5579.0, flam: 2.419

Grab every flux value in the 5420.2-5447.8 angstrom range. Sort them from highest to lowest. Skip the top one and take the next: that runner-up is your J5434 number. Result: 2.347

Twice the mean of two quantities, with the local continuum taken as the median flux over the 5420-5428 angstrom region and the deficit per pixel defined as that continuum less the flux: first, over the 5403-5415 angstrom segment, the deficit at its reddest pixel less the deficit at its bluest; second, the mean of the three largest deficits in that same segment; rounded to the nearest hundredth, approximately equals -0.13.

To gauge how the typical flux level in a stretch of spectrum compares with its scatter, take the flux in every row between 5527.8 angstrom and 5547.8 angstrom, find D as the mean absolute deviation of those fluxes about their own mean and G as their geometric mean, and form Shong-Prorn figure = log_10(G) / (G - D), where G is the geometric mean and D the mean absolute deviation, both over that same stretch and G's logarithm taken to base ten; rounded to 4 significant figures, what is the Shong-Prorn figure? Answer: 0.1599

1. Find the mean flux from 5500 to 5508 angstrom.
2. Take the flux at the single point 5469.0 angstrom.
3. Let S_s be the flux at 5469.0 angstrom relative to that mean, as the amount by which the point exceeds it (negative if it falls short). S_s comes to -0.1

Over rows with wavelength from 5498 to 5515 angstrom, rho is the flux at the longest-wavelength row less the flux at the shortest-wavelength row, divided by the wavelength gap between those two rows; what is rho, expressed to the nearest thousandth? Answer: 0.016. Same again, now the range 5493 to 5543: -0.002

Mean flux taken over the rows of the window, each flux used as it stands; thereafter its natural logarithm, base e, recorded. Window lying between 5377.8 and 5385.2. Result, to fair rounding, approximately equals 0.67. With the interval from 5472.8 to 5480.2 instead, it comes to 0.83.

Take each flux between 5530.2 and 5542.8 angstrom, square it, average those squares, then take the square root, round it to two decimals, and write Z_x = 2.18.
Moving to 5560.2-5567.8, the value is 2.37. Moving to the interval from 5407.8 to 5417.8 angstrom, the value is 2.31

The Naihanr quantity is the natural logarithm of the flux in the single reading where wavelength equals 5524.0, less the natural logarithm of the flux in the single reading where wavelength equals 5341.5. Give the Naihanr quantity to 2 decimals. 0.18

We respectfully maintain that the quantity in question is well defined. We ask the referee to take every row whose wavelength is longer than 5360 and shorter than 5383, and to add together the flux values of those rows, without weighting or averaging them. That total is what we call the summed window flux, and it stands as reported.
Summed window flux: 18.8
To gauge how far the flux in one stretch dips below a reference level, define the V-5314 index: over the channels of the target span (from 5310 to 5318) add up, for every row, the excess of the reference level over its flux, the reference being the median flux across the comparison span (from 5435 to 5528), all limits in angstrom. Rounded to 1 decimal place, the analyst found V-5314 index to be 0.7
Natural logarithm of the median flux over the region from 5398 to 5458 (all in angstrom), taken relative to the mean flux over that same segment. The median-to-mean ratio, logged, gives 0.003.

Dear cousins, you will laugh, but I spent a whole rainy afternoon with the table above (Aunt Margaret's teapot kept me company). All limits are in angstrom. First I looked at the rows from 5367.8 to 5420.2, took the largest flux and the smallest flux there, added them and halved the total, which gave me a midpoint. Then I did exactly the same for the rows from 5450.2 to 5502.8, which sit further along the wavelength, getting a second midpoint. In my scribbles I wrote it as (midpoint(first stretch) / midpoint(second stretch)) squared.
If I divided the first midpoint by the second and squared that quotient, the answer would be 0.92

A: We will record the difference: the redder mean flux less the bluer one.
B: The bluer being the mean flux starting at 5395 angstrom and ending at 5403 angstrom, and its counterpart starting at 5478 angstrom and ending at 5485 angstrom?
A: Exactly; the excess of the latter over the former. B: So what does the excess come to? 0.25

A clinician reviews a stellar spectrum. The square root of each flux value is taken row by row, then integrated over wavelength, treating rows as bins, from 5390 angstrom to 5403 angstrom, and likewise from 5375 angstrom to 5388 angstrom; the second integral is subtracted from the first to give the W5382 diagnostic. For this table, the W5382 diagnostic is 1.0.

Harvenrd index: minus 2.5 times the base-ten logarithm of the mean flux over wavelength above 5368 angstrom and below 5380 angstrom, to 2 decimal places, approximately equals -0.80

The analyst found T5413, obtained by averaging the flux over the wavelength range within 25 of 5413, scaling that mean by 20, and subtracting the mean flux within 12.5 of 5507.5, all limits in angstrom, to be 42.8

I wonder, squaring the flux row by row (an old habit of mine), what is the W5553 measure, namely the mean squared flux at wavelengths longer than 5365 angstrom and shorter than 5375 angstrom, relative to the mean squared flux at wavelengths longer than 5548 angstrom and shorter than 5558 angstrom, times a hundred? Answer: 91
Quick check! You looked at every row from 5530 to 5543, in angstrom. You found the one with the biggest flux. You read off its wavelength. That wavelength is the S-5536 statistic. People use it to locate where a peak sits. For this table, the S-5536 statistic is 5531.5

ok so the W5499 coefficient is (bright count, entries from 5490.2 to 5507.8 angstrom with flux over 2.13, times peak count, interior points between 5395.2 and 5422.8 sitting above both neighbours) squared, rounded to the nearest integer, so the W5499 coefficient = 49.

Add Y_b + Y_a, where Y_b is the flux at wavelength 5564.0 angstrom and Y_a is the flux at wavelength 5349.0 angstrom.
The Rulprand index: 4.24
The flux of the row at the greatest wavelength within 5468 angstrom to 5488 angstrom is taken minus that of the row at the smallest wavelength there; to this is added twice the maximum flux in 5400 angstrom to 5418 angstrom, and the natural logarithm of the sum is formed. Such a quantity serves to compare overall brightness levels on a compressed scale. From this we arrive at 1.62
